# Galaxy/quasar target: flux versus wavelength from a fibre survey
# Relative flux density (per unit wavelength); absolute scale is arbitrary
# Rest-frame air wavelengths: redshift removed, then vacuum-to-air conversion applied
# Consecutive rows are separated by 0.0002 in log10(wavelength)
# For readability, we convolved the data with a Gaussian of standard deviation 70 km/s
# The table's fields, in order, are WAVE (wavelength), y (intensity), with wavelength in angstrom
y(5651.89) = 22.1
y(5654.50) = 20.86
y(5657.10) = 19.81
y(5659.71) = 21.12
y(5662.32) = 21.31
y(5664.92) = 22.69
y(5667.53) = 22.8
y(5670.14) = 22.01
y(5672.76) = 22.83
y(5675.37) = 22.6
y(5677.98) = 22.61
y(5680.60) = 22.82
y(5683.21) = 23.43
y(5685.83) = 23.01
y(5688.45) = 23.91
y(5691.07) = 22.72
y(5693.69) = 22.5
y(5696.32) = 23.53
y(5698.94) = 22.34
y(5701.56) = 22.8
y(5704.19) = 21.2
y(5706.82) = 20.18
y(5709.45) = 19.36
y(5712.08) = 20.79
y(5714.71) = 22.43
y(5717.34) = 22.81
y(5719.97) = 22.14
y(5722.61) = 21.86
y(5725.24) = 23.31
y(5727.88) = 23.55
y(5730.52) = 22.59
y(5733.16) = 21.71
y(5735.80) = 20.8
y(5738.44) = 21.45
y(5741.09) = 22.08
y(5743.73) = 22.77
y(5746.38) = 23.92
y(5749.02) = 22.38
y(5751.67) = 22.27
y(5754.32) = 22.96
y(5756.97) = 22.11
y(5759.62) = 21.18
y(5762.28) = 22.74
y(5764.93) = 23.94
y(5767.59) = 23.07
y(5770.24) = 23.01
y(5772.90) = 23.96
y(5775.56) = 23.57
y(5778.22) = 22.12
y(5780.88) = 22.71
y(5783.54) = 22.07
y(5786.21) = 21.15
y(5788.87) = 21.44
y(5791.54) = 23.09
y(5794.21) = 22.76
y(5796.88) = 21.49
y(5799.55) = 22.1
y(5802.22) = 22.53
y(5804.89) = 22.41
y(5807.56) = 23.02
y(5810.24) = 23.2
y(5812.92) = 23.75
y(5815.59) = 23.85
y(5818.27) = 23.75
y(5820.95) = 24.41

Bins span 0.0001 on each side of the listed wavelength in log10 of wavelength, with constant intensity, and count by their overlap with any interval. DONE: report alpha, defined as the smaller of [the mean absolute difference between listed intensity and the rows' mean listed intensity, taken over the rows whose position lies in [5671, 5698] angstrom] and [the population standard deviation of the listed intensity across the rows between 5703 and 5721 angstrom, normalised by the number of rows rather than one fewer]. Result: 0.38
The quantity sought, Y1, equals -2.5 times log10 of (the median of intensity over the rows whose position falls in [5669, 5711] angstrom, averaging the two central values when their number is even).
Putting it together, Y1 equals -3.388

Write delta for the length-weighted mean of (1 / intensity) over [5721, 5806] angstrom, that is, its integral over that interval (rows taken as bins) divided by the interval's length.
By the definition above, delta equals 0.0446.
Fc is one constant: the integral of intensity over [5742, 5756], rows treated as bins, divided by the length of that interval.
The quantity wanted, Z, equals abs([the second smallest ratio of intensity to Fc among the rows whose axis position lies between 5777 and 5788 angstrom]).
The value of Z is 0.967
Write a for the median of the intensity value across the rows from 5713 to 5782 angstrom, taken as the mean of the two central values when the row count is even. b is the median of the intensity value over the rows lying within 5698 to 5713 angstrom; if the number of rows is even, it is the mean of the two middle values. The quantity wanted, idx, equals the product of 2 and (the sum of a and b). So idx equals 87.3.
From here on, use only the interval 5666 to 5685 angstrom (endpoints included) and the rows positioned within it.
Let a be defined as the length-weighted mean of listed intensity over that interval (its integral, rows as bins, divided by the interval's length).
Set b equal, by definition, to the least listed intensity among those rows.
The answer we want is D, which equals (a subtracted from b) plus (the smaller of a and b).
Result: 21.3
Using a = 22.7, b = 22.01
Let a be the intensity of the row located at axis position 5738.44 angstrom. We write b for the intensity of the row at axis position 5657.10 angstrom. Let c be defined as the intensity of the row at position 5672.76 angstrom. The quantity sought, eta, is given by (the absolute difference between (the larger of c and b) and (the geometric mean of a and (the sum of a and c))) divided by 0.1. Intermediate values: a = 21.45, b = 19.81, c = 22.83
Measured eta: 80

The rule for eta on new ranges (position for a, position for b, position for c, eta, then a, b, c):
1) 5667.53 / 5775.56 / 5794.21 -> 87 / 22.8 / 23.57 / 22.76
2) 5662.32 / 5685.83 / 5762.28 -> 76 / 21.31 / 23.01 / 22.74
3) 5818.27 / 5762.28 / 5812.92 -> 98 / 23.75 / 22.74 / 23.75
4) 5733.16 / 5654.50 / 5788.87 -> 92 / 21.71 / 20.86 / 21.44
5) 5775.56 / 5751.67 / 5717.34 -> 103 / 23.57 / 22.27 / 22.81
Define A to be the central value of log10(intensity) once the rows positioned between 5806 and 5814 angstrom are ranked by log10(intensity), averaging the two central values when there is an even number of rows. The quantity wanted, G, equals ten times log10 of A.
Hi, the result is 1.35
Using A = 1.37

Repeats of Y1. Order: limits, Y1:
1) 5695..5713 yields -3.316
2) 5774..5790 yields -3.361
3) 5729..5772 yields -3.380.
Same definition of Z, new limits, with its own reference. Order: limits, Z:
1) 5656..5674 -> 0.925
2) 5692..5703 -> 0.986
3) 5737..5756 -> 0.967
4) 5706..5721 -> 0.884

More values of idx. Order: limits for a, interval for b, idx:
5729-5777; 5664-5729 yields 90.7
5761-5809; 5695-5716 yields 89.0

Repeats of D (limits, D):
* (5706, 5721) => 17.4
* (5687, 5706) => 19.8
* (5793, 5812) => 20.5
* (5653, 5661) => 19.0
